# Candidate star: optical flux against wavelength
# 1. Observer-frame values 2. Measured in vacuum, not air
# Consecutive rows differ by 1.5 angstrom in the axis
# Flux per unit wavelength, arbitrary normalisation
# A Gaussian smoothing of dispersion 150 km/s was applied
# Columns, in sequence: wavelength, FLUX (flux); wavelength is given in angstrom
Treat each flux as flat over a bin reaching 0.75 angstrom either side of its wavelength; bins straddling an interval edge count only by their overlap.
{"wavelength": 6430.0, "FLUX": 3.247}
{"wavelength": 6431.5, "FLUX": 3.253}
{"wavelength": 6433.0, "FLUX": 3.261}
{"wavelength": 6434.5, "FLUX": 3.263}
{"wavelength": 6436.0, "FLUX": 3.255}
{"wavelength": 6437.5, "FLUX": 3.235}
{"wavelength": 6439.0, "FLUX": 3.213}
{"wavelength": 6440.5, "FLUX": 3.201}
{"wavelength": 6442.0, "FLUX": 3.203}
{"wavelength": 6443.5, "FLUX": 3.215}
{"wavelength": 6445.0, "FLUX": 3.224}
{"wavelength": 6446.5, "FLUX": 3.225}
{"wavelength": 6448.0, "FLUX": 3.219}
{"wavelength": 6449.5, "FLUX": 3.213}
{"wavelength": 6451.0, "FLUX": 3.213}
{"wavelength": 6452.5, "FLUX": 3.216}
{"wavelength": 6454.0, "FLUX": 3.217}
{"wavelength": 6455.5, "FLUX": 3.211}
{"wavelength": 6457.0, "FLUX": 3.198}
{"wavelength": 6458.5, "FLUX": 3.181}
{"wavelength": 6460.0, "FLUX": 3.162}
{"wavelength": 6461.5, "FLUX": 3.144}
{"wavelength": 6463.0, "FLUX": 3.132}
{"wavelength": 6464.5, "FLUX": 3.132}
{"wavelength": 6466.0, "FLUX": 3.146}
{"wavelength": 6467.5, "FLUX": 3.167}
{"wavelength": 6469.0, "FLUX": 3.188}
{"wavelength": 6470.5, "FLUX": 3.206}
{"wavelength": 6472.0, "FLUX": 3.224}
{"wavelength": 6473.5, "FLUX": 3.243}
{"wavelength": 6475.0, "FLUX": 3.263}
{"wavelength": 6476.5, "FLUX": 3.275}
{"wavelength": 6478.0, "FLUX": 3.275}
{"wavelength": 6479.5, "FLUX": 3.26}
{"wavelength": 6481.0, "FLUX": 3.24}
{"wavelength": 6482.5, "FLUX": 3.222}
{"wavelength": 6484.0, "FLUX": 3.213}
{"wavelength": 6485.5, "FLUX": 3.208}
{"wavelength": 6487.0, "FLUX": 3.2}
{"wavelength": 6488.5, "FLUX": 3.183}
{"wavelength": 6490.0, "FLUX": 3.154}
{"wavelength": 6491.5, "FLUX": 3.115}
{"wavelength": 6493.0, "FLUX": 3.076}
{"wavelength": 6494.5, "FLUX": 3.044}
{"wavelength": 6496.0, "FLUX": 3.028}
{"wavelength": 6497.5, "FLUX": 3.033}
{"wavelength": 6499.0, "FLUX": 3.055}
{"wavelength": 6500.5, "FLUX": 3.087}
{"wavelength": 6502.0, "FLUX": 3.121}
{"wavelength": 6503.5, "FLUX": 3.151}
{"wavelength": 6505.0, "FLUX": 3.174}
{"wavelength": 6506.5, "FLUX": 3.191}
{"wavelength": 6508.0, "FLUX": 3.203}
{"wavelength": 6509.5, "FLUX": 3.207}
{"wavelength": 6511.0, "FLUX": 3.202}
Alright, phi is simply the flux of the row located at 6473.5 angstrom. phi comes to 3.243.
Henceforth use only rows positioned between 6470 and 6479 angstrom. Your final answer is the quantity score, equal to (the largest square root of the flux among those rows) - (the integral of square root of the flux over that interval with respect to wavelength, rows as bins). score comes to -14.4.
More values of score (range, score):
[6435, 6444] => -14.3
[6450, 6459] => -14.3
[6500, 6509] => -14.2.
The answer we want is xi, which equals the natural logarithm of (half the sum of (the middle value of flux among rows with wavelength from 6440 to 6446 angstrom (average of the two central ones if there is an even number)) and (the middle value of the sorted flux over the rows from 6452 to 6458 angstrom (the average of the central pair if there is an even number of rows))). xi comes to 1.167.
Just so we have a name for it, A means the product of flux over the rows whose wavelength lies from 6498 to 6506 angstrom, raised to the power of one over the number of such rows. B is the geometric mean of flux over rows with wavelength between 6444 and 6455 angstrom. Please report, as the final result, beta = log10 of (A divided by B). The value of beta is -0.014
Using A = 3.12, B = 3.218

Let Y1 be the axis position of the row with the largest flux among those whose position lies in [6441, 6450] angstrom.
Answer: 6446.5 angstrom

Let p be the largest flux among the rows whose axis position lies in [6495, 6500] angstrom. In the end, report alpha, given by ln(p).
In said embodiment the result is 1.117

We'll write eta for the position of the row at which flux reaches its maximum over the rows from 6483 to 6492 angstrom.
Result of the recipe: 6484.0 angstrom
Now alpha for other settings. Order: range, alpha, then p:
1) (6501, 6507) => 1.160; 3.191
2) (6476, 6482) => 1.186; 3.275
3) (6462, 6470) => 1.159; 3.188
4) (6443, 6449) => 1.171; 3.225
